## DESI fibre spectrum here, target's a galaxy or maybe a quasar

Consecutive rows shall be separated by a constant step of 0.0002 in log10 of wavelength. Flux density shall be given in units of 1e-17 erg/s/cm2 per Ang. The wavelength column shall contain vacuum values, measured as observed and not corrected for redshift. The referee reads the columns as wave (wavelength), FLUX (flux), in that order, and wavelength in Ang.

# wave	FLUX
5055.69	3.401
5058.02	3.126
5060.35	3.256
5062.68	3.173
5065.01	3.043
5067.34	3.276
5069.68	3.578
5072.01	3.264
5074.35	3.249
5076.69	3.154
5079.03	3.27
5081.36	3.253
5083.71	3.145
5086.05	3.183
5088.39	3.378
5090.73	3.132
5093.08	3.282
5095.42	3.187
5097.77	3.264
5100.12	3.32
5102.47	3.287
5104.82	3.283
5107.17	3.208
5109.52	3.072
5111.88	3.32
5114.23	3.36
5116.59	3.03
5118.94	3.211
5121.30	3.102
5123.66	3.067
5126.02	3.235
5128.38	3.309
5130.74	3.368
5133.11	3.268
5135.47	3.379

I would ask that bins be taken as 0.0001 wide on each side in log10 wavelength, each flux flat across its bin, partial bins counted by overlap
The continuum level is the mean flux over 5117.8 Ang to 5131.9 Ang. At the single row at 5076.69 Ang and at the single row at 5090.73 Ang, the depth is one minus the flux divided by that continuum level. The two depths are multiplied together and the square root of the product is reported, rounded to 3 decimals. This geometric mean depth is 0.022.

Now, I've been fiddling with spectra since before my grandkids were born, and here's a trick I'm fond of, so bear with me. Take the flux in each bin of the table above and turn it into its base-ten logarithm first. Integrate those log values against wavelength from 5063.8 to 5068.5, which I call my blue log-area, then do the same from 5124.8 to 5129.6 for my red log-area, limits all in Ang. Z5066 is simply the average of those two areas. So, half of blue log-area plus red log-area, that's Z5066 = 2.4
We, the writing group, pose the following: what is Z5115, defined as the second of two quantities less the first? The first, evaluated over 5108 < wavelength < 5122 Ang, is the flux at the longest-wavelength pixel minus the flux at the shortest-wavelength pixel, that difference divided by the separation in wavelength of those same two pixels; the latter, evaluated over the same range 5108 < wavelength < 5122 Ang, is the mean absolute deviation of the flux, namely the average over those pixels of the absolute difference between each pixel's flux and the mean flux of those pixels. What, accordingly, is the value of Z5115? 0.112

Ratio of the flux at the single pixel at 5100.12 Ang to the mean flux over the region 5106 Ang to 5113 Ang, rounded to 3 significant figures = 1.04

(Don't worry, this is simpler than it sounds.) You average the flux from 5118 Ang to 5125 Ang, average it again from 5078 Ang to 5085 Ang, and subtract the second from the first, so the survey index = -0.10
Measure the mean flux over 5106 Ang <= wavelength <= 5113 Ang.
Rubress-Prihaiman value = 3.20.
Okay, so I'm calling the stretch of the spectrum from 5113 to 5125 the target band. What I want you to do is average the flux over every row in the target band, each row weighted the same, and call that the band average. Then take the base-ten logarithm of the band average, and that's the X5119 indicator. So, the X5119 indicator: 0.499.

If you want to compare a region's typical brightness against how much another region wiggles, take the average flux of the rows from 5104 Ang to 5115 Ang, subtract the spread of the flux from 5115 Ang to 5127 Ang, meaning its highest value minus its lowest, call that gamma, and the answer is 3.04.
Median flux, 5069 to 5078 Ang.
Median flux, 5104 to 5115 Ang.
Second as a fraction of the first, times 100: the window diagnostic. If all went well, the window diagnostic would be 101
